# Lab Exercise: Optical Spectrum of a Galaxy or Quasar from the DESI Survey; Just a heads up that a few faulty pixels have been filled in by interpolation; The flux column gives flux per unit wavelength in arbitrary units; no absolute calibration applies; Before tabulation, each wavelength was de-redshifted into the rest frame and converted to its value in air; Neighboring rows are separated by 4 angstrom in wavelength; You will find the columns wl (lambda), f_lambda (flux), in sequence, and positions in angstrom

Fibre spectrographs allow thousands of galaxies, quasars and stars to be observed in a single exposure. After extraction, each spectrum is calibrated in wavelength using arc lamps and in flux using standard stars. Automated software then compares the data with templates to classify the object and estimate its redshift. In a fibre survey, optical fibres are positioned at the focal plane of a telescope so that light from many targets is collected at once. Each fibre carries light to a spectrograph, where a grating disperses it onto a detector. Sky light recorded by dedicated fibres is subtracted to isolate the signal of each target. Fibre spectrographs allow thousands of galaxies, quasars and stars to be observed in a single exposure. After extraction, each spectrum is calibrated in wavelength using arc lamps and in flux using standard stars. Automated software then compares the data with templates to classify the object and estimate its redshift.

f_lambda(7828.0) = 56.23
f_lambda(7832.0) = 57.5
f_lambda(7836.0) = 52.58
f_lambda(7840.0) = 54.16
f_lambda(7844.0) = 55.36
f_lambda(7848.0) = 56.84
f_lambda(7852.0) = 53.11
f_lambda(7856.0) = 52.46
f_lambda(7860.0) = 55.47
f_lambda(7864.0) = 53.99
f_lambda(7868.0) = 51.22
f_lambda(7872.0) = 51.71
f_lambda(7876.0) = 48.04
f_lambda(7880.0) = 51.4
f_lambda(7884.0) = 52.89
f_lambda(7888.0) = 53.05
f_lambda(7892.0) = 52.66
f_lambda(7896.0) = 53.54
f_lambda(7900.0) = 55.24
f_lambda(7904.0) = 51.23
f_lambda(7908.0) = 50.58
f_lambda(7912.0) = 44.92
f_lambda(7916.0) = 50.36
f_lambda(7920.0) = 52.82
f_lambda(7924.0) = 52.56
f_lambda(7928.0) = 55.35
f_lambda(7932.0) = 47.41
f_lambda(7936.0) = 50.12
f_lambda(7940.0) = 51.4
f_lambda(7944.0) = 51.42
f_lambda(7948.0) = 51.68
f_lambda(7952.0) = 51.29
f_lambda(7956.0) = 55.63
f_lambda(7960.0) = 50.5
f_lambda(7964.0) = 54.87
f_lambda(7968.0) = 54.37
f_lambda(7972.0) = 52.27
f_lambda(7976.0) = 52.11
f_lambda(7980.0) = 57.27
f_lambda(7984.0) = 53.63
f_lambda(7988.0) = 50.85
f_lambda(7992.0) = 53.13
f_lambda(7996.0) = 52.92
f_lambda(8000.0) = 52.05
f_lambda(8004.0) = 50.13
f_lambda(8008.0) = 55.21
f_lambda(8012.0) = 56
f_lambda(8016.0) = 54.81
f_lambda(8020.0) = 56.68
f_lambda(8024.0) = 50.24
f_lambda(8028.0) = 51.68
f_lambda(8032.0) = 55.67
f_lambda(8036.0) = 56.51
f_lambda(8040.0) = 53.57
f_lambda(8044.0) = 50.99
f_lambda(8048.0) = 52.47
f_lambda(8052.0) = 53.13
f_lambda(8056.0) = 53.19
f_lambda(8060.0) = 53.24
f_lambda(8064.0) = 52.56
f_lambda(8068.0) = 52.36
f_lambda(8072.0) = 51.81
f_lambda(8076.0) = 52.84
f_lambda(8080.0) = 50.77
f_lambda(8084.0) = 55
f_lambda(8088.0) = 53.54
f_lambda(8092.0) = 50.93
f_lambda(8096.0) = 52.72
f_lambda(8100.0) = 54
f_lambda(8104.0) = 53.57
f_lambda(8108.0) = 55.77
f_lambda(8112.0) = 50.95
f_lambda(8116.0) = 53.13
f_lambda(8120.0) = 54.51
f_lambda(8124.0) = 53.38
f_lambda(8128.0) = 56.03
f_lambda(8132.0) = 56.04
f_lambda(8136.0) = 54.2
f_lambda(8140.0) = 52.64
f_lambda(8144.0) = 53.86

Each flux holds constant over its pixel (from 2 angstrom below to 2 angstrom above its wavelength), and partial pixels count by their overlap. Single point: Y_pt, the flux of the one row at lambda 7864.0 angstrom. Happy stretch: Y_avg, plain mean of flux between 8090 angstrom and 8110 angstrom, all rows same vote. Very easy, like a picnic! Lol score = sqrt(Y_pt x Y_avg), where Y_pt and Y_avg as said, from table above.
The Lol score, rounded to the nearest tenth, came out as 53.7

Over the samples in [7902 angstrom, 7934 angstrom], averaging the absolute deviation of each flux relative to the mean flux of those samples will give 2.3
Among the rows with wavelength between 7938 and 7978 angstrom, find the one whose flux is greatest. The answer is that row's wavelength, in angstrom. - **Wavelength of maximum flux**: 7956.0 angstrom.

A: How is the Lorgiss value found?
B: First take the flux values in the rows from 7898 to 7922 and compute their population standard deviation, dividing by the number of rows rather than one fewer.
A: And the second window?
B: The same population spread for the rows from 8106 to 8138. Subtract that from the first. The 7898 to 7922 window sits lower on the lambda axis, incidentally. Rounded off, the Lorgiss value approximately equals 1.5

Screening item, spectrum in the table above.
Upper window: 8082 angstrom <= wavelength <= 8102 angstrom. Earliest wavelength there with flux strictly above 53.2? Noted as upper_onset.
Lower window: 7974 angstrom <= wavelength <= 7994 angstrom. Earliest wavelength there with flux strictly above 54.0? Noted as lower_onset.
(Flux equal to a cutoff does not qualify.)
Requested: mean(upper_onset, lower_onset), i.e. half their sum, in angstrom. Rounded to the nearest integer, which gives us 8032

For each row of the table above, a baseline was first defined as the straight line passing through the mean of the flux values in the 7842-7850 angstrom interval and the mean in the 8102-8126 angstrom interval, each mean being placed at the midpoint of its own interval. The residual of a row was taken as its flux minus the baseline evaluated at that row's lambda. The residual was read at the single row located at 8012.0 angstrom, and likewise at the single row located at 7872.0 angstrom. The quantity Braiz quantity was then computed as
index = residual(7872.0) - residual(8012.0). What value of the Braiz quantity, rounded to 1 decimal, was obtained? -5.6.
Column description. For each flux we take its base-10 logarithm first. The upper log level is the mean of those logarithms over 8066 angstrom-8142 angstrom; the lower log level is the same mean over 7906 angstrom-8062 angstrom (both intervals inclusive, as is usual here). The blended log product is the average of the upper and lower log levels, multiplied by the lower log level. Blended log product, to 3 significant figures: 2.97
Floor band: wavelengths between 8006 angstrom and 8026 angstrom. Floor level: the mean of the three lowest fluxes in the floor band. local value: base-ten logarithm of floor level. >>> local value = 1.73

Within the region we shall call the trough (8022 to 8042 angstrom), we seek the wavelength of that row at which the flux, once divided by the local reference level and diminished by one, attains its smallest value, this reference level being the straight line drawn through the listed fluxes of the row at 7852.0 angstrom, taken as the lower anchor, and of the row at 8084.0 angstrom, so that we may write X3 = 8024.0 angstrom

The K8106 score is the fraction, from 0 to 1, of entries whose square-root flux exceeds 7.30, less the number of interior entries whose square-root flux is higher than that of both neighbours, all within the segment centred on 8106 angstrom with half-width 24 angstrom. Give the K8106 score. -2.3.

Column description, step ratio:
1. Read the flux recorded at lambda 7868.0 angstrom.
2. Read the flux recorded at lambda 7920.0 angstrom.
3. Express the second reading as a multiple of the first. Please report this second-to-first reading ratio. 1.03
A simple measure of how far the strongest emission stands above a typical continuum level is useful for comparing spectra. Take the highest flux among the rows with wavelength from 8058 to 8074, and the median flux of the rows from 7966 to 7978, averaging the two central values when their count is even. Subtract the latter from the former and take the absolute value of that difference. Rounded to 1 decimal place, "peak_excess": 1.0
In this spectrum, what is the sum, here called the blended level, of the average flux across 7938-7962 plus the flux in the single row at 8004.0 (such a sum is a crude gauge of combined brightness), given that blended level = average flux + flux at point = 102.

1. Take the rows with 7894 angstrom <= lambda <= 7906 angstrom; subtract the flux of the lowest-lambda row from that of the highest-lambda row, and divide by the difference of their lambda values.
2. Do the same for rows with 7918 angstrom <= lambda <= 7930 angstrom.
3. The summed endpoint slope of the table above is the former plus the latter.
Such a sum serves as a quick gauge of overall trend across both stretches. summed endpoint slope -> 0.03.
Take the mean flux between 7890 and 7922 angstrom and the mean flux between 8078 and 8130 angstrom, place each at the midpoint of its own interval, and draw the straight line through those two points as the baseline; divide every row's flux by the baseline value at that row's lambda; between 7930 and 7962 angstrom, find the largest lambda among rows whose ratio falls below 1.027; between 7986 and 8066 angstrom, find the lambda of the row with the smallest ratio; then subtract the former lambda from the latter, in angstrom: 64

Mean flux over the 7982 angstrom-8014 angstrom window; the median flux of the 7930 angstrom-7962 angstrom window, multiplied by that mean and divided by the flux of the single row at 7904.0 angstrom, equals 53.1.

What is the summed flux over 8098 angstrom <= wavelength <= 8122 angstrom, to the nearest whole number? 322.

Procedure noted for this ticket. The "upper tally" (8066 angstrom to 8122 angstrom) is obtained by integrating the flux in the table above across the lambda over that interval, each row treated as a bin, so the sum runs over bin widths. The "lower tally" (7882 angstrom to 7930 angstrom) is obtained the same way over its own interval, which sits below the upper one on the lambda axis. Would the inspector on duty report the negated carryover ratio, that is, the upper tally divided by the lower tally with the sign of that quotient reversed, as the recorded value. -1.2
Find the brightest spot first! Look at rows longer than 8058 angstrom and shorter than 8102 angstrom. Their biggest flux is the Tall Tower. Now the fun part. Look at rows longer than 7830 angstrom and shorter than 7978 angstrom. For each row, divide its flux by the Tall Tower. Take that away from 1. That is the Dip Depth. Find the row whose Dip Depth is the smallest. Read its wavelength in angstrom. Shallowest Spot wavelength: 7832.0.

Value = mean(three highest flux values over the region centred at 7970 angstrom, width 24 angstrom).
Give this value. 55.5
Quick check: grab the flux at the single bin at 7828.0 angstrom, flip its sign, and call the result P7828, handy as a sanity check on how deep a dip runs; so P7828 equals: -56.2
